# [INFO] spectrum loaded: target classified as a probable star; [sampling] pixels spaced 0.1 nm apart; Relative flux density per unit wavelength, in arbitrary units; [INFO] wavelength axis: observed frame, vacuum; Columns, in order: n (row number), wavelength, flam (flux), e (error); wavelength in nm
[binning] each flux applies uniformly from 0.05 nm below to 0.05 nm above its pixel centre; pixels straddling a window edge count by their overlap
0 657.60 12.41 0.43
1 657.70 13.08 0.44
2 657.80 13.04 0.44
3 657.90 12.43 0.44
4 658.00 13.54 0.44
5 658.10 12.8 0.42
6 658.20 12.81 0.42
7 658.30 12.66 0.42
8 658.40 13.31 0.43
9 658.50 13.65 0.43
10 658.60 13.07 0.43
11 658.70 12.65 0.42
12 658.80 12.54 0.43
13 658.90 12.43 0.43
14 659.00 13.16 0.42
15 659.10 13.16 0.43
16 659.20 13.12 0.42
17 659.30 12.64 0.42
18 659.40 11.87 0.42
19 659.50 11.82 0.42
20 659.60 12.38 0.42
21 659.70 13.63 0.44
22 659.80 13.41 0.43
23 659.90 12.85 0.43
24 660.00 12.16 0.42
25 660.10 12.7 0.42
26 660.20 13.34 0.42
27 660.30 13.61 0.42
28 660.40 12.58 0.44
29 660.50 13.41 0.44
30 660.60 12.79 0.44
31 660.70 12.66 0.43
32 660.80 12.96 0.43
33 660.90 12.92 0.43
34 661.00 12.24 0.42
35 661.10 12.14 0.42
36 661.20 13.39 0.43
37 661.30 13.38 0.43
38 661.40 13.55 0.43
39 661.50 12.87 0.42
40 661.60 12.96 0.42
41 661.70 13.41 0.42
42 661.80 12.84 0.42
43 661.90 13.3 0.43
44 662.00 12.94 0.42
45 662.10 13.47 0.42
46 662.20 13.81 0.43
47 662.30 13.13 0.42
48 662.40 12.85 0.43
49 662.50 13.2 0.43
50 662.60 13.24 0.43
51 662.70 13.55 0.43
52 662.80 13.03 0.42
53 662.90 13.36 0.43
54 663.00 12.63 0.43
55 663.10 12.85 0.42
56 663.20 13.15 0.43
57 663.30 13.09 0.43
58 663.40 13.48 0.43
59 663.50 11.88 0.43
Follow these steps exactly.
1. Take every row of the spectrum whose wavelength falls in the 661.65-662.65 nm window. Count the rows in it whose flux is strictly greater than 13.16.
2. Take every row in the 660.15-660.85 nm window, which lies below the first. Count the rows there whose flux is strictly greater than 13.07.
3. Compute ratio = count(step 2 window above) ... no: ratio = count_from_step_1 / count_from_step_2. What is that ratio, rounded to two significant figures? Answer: 2.0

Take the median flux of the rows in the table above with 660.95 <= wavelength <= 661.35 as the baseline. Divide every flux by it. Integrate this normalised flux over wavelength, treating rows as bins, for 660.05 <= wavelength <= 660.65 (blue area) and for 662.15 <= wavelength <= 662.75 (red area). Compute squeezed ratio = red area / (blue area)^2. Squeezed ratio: 1.66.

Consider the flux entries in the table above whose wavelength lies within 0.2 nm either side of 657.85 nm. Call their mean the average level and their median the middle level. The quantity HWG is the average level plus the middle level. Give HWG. 26.1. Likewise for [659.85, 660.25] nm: 25.5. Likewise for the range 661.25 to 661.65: 26.4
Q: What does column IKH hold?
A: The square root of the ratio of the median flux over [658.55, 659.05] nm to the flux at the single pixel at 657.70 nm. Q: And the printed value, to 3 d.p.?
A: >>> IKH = 0.983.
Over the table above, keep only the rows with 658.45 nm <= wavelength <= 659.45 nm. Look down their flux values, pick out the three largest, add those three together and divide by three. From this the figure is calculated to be 13.3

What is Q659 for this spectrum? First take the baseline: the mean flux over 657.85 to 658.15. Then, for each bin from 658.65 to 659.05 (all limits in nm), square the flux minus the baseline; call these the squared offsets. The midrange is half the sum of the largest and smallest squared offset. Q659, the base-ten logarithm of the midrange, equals -0.8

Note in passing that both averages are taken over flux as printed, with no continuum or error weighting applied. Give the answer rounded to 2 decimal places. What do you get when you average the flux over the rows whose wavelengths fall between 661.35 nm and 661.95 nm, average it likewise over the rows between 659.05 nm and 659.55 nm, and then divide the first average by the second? 1.05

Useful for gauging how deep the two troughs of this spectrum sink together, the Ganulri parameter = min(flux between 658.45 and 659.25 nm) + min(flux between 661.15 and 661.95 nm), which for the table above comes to 25.3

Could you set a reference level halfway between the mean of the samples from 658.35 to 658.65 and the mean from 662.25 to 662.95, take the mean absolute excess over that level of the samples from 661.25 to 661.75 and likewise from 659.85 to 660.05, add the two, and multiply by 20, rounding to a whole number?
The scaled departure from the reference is 20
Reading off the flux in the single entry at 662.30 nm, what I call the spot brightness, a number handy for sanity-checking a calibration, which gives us 13.13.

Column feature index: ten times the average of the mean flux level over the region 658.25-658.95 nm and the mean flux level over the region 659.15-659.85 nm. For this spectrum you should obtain 128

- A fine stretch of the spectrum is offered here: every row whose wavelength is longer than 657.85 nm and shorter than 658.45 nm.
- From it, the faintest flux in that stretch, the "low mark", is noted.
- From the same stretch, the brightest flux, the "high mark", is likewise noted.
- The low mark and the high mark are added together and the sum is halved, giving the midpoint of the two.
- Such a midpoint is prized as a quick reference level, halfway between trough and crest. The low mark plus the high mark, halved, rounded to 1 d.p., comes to 13.0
